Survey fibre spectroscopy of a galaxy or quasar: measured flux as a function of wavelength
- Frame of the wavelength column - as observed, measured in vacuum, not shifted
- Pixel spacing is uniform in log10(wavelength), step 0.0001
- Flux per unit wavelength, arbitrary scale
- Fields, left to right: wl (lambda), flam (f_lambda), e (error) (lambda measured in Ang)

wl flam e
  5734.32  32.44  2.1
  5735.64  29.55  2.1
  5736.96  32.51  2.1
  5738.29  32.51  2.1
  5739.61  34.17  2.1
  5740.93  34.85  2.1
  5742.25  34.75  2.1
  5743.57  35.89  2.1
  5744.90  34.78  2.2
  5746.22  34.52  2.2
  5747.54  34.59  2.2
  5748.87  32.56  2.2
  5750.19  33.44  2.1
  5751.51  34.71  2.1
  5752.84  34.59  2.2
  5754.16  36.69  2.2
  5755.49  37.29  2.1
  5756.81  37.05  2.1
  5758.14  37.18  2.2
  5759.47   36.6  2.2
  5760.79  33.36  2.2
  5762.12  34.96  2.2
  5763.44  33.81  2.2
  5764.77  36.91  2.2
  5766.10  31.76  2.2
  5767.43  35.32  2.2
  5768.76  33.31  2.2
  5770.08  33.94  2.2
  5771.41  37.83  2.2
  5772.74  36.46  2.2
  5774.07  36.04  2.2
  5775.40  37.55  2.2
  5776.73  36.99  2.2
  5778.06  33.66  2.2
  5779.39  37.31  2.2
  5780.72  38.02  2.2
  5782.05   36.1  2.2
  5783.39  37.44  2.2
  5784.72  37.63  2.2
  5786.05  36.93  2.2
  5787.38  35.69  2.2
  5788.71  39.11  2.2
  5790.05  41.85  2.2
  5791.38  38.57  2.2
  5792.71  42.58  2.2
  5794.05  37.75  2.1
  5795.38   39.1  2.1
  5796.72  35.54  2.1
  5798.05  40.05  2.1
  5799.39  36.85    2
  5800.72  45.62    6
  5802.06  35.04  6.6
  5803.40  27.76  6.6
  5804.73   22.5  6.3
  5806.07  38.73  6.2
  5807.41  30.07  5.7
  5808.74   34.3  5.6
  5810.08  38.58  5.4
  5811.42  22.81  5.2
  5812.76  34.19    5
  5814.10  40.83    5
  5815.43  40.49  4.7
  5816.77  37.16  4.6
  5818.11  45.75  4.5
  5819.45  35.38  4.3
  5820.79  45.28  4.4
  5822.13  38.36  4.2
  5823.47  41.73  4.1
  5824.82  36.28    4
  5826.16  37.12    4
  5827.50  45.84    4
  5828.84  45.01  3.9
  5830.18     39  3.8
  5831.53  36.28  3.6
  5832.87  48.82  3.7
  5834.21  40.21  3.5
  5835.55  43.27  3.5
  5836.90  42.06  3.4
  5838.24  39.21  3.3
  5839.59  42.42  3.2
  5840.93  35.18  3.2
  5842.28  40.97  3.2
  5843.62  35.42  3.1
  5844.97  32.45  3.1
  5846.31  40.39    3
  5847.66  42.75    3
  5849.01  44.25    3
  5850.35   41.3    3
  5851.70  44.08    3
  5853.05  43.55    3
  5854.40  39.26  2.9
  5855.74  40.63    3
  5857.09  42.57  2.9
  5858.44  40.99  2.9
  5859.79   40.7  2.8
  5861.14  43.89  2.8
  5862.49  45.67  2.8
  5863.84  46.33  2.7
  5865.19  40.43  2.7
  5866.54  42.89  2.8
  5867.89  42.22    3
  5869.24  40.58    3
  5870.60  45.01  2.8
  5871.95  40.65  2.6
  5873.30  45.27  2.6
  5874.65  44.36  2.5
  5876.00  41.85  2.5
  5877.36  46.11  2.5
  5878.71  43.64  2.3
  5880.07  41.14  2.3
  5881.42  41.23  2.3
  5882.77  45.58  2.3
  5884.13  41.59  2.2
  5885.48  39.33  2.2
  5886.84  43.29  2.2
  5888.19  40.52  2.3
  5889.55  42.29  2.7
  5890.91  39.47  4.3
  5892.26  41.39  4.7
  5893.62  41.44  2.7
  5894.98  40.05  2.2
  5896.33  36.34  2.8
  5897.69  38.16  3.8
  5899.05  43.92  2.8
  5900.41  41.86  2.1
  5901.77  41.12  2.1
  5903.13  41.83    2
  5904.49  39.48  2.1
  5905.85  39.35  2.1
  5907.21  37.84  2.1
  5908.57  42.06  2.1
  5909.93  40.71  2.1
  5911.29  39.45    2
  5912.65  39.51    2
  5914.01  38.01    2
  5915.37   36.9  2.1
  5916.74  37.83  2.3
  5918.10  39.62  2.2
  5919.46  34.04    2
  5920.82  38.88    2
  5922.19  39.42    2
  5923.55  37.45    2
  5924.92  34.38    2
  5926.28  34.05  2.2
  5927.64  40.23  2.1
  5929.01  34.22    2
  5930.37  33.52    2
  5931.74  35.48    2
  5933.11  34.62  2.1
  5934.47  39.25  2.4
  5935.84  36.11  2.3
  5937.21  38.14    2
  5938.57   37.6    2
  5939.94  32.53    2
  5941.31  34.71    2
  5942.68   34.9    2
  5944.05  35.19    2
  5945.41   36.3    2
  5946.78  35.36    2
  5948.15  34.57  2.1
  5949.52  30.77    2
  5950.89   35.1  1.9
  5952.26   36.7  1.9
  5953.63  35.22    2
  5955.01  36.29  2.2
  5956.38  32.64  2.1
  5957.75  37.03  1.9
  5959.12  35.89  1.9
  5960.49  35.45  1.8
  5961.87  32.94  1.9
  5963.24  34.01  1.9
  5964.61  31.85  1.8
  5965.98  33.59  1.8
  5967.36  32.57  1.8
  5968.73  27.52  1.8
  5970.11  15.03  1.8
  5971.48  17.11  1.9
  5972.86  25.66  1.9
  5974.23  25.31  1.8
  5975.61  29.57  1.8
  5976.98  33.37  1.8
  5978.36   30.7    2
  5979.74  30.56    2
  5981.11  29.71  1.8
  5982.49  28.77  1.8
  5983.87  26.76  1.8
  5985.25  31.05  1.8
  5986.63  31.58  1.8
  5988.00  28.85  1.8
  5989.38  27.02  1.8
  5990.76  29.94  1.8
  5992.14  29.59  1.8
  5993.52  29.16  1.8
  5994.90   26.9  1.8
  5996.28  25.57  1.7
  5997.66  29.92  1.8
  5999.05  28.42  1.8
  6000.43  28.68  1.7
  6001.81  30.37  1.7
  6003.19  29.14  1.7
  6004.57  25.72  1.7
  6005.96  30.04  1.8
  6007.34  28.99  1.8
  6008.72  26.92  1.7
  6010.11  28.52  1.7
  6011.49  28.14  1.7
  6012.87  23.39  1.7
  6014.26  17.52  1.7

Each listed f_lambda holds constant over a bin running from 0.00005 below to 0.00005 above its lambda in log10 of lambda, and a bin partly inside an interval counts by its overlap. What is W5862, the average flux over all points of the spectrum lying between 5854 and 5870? 42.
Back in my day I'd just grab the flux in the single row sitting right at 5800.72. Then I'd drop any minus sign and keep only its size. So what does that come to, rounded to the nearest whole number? 46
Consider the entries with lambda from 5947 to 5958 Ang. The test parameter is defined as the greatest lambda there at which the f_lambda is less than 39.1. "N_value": 5957.75 Ang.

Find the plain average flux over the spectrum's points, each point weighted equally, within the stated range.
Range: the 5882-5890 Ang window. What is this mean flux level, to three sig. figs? 42.1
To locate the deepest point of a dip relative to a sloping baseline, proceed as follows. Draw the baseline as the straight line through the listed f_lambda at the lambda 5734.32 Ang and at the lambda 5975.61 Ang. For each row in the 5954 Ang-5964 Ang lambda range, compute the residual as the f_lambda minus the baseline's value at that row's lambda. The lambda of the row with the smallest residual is 5956.38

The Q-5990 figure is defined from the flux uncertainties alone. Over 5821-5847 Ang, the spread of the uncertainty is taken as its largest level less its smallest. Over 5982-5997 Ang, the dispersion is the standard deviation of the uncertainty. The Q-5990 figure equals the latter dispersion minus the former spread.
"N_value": -1.2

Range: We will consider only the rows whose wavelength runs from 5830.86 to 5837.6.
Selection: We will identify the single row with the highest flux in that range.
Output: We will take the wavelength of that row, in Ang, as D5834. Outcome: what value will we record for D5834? 5832.87 Ang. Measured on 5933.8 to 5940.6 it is 5934.47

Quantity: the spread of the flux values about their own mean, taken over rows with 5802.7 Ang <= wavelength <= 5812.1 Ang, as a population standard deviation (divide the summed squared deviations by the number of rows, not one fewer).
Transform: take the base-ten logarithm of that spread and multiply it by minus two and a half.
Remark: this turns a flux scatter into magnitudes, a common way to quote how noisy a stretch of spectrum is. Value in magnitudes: -2.00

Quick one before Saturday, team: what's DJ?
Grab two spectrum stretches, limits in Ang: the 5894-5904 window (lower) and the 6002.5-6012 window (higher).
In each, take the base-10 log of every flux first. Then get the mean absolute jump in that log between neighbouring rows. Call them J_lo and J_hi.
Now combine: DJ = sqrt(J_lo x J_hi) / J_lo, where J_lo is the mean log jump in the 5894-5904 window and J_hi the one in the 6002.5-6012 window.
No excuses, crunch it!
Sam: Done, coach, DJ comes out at 1.1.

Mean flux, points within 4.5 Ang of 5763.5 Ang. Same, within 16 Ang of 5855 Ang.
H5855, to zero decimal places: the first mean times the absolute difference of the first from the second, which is 234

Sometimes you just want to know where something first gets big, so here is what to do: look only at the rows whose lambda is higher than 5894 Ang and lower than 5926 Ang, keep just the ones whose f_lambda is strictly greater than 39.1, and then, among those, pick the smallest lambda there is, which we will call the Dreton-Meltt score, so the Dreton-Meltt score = 5894.98 Ang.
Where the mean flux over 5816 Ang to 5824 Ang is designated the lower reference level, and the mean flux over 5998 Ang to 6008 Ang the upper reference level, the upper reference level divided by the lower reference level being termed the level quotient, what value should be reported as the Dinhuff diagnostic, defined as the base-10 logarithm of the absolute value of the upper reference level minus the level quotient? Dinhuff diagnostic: 1.448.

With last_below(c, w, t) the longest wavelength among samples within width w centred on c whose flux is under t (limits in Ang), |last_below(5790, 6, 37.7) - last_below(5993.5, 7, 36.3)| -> 208.9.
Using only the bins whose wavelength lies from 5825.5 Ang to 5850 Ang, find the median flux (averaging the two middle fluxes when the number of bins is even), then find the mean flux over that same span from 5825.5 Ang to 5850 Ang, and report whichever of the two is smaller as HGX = 40.6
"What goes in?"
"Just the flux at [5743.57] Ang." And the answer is 35.89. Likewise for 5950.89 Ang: 35.1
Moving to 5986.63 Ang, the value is 31.58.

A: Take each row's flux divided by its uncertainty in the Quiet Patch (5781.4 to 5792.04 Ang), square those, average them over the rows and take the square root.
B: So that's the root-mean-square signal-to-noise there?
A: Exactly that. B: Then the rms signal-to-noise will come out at 17.3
